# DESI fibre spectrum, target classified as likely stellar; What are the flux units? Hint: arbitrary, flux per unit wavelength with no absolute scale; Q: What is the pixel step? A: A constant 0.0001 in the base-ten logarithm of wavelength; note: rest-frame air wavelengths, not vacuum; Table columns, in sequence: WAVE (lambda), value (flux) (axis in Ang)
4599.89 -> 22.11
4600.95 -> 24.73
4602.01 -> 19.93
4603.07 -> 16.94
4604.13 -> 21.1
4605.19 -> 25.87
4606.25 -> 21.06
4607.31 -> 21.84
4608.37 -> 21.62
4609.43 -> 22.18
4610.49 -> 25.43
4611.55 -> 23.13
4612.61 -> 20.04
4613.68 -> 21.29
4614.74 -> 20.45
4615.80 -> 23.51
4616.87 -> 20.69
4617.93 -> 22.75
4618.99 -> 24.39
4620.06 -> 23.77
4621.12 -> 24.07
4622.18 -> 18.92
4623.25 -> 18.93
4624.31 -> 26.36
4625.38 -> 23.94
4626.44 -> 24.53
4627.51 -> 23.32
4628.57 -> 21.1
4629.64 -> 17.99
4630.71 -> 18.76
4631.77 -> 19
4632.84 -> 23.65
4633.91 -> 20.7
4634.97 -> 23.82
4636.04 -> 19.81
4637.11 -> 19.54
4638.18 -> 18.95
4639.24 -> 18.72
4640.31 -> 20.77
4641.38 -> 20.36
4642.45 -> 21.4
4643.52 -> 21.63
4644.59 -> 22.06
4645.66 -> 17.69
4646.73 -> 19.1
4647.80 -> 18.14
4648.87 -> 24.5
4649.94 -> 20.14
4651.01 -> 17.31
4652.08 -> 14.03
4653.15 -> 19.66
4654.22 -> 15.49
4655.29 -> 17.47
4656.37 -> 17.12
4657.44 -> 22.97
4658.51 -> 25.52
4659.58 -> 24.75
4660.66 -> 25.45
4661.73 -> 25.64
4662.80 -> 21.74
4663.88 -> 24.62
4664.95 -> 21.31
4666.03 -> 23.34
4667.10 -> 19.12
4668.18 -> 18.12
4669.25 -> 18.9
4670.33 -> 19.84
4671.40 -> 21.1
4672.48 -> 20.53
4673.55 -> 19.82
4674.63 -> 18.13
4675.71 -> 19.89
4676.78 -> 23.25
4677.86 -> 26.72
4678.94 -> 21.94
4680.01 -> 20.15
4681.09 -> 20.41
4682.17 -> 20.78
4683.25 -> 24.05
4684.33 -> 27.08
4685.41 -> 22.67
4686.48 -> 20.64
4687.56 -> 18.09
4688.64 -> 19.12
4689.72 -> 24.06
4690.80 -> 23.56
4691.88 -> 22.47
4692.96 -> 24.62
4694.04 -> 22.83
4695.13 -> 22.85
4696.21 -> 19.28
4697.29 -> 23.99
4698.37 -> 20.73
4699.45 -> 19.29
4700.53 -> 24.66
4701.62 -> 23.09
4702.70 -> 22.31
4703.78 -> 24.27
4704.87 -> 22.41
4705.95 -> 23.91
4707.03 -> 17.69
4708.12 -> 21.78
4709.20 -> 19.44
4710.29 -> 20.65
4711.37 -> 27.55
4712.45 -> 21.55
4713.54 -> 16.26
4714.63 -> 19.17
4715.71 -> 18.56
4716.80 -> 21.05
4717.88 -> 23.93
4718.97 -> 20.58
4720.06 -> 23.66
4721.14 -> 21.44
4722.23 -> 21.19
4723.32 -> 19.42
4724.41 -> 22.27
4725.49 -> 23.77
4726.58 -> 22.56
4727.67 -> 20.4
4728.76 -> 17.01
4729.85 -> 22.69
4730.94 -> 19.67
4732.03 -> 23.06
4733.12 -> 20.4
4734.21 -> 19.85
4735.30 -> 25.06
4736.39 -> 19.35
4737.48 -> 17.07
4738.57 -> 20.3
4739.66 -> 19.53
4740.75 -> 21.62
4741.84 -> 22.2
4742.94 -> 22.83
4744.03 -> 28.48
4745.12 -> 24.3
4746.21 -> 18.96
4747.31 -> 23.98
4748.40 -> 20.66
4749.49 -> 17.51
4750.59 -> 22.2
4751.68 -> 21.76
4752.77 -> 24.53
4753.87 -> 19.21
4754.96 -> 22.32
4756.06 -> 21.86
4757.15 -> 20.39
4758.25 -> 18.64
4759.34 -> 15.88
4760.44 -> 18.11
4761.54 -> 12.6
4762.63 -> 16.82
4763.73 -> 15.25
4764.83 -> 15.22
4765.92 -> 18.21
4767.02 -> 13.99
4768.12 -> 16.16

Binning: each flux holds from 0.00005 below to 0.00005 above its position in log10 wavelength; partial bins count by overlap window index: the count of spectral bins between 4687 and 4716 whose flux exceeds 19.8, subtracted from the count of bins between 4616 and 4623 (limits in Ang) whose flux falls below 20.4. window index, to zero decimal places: -17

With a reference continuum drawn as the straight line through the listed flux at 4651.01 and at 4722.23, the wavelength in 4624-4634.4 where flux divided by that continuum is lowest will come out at 4629.64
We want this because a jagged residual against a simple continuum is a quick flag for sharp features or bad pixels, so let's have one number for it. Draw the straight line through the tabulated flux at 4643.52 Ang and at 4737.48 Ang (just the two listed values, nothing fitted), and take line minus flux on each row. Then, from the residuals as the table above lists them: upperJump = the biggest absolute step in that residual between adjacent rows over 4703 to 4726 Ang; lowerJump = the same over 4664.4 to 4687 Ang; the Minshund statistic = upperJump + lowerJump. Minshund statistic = 11.7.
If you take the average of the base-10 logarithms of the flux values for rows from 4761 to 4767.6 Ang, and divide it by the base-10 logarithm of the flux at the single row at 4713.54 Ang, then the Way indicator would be 0.977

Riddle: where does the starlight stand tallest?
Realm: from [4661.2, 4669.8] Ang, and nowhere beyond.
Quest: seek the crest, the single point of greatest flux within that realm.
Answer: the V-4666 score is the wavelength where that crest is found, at 4661.73 Ang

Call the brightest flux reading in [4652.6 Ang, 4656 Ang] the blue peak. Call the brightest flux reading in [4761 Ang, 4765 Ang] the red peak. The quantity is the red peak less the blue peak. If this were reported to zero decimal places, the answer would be -3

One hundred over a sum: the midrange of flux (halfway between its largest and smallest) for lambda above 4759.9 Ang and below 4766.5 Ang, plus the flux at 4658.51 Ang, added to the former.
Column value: 2.44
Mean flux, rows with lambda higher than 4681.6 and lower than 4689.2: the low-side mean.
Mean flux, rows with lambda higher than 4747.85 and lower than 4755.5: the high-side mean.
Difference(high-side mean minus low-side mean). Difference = -0.6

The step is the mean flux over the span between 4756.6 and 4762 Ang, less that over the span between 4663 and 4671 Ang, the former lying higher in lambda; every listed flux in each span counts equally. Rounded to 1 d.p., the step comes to -3.6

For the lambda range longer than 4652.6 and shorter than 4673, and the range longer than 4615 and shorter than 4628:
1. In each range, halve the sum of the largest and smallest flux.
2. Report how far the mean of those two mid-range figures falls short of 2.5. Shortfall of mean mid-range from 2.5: -19.1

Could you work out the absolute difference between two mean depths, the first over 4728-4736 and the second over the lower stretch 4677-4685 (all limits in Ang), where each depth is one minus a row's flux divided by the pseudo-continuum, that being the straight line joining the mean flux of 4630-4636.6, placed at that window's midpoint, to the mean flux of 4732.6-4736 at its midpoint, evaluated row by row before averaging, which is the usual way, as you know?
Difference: 0.11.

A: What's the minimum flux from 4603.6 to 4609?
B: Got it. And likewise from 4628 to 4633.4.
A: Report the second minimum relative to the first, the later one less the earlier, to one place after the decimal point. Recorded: -3.1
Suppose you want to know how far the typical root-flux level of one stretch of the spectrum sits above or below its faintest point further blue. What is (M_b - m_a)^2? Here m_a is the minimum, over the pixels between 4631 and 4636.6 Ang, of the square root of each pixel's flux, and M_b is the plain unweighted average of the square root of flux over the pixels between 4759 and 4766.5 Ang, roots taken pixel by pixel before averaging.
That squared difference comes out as 0.13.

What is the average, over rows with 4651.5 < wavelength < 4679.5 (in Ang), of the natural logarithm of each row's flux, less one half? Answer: 2.53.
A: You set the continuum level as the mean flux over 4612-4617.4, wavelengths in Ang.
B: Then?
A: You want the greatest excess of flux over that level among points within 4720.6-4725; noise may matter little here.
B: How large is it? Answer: 1.1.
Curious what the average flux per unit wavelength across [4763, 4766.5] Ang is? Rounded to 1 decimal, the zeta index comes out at 16.2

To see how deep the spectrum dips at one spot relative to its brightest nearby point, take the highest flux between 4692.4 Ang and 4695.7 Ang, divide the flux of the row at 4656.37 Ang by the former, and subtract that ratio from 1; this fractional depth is 0.305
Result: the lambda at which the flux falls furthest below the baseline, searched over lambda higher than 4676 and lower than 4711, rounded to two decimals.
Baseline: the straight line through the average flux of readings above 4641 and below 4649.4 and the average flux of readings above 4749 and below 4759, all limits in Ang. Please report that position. 4707.03 Ang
